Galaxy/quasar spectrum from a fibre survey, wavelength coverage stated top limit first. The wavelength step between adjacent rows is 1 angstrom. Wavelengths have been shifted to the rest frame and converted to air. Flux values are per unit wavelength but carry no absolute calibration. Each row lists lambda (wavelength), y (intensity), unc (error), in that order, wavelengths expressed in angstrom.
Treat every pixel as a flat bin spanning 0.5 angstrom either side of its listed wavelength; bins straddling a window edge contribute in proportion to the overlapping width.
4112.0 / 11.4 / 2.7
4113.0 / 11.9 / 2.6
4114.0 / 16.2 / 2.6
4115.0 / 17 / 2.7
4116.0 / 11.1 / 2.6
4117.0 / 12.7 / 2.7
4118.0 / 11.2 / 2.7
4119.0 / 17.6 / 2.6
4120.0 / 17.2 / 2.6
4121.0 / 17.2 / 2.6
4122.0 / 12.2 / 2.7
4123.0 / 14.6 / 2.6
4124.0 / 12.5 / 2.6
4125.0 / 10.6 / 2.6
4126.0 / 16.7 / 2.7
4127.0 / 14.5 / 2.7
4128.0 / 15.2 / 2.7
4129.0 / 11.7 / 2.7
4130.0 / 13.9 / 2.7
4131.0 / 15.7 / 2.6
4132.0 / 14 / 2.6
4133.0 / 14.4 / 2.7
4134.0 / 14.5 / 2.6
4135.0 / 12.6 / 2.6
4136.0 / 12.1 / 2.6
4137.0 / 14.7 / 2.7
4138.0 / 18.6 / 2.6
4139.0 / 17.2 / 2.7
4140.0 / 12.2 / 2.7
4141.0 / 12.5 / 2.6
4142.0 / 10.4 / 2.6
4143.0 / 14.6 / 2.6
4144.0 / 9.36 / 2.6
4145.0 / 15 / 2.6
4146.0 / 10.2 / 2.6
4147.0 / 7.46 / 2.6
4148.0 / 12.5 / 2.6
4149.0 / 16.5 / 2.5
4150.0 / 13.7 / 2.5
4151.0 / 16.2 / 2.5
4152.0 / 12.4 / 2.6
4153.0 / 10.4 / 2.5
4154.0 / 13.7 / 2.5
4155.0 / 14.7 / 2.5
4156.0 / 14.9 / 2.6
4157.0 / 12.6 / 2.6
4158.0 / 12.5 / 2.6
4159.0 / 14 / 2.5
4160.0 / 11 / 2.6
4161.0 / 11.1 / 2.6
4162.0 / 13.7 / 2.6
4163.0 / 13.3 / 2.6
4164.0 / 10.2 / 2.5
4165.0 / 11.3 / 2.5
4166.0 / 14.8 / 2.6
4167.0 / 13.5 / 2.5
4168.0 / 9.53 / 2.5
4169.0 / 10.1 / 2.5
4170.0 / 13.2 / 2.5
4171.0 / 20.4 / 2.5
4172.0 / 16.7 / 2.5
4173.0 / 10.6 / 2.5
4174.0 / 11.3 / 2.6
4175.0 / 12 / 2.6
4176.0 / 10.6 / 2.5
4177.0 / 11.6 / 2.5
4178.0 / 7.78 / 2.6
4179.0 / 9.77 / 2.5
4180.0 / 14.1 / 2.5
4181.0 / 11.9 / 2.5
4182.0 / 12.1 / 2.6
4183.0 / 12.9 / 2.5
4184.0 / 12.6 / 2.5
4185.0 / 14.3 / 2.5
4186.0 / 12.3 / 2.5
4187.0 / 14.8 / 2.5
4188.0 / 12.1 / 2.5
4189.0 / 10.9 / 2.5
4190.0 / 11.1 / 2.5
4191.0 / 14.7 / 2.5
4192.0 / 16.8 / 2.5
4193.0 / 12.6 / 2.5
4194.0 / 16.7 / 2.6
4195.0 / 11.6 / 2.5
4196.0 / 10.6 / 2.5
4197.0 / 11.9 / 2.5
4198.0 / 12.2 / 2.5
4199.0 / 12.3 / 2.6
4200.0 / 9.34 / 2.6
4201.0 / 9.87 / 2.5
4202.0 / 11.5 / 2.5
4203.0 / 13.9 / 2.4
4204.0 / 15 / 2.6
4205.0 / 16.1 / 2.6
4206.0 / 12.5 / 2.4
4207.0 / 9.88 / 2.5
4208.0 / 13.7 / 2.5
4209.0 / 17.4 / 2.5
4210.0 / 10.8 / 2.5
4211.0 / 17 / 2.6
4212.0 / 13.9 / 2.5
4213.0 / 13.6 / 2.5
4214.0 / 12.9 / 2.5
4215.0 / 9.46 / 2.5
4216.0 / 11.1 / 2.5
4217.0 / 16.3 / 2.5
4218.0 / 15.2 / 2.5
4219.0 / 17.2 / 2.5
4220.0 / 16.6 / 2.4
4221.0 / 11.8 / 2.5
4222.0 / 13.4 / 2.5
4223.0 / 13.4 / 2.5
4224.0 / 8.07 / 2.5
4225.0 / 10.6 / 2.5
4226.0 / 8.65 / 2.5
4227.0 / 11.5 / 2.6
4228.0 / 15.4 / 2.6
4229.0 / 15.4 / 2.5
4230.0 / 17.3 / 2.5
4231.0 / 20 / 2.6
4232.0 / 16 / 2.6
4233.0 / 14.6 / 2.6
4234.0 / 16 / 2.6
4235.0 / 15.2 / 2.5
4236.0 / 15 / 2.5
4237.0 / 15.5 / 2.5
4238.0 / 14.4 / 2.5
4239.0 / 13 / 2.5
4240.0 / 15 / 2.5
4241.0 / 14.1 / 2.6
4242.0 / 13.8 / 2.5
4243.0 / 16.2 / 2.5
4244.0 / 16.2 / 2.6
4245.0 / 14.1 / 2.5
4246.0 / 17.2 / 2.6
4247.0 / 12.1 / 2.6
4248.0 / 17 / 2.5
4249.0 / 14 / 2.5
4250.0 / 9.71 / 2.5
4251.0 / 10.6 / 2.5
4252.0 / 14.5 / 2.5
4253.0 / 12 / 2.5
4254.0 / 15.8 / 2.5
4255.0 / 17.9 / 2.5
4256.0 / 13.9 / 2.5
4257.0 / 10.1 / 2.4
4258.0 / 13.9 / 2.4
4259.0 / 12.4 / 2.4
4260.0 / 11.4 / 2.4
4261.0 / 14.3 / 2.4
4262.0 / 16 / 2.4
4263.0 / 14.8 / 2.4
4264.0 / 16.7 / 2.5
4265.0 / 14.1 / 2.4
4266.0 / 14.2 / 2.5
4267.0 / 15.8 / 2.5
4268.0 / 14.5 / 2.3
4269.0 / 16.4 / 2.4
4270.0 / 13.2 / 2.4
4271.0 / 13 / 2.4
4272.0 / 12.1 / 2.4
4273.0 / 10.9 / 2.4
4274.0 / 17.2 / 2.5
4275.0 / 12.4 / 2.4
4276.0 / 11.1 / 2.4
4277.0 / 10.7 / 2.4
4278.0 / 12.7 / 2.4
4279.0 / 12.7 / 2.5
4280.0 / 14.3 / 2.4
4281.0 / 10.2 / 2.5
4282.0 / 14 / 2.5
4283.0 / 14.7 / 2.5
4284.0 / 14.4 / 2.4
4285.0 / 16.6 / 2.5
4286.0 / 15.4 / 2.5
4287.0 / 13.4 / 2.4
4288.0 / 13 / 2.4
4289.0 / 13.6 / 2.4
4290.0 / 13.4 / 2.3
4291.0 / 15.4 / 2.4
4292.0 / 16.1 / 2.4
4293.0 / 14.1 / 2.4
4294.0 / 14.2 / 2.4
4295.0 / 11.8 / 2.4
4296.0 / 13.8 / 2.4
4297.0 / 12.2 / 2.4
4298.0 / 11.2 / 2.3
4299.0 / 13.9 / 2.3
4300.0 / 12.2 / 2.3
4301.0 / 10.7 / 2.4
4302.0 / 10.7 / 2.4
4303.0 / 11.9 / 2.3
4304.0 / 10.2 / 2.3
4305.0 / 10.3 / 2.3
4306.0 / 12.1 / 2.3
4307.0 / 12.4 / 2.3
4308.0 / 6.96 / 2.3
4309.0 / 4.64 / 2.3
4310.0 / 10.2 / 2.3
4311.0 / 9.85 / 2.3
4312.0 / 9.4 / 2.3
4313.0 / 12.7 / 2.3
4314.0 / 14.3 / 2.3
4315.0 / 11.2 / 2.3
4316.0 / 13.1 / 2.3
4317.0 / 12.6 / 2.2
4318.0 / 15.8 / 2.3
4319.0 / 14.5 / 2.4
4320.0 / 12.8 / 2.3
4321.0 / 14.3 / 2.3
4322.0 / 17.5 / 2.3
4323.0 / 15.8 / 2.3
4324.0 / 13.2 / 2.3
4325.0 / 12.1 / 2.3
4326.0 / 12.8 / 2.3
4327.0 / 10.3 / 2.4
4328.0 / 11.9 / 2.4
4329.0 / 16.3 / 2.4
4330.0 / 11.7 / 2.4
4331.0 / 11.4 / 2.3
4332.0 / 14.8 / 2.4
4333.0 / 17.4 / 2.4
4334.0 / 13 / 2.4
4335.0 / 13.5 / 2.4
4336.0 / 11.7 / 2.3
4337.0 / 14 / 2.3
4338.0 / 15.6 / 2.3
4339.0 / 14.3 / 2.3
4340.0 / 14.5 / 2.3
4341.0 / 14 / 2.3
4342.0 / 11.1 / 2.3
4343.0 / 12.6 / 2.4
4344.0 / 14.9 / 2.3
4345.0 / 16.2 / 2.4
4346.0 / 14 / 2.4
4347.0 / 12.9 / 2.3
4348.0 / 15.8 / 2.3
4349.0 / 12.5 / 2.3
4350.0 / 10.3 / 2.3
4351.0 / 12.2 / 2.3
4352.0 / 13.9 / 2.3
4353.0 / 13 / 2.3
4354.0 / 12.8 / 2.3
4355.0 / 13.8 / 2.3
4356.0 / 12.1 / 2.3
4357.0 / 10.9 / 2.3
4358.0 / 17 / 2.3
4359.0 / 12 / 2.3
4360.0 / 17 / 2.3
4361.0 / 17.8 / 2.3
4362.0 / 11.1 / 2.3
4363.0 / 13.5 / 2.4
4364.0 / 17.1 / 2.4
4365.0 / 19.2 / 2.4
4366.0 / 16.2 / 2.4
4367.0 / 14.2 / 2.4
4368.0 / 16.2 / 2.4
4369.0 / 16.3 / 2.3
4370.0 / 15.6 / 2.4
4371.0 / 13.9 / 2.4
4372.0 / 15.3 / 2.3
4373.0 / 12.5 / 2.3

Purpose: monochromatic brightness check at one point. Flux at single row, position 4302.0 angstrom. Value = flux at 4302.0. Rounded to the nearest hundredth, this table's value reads 10.70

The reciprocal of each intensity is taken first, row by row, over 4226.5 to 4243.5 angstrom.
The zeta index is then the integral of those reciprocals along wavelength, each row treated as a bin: 1.1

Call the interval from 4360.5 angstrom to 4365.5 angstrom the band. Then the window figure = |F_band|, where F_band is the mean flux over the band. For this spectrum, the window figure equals 15.7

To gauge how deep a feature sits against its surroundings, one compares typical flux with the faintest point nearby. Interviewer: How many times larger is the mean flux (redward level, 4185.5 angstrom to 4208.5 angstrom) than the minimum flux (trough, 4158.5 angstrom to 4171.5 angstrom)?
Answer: 1.33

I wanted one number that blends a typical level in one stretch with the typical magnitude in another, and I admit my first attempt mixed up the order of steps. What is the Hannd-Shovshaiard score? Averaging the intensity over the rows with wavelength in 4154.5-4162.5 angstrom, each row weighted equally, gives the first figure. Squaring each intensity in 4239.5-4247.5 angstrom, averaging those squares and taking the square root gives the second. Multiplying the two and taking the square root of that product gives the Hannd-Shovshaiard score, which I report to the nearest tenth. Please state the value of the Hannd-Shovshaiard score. 14.0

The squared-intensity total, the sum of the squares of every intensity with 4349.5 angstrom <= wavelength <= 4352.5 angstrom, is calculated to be 448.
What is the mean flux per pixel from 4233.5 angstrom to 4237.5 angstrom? 15.4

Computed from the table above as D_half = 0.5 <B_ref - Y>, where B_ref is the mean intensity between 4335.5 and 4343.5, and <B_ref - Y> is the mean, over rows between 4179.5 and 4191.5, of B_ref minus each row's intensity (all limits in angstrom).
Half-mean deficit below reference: 0.33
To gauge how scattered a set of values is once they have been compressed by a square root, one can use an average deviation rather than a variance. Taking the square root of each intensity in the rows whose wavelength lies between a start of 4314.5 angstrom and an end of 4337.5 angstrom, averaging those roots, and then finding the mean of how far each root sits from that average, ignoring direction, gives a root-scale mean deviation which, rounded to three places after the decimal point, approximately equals 0.215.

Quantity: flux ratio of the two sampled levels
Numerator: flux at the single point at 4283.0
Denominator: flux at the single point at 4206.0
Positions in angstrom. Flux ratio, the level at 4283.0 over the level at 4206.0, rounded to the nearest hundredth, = 1.18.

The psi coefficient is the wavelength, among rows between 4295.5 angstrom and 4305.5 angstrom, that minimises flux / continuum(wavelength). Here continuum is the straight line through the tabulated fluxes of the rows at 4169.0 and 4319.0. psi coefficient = 4304.0 angstrom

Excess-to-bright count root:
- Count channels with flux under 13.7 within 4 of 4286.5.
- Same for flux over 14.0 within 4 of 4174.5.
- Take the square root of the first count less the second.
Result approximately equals 1.4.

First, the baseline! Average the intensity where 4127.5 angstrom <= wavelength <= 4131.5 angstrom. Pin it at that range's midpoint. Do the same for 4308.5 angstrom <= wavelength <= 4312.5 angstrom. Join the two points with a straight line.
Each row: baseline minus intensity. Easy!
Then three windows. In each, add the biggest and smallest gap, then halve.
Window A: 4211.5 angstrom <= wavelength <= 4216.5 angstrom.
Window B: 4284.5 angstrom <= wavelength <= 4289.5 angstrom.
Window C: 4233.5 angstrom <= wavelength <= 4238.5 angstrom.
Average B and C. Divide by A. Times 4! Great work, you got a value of 128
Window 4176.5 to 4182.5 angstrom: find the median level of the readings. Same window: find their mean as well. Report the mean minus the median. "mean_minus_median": -0.5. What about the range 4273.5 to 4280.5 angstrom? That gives 0.3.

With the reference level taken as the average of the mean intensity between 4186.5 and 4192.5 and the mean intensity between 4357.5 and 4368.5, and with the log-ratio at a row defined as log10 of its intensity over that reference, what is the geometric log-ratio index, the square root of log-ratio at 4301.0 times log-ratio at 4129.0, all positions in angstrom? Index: 0.11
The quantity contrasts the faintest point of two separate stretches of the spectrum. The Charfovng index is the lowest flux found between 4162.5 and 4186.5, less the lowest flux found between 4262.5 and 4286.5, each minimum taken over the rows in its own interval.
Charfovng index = -2.4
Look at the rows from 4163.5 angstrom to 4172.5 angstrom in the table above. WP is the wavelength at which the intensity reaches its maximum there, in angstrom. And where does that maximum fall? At 4171.0 angstrom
